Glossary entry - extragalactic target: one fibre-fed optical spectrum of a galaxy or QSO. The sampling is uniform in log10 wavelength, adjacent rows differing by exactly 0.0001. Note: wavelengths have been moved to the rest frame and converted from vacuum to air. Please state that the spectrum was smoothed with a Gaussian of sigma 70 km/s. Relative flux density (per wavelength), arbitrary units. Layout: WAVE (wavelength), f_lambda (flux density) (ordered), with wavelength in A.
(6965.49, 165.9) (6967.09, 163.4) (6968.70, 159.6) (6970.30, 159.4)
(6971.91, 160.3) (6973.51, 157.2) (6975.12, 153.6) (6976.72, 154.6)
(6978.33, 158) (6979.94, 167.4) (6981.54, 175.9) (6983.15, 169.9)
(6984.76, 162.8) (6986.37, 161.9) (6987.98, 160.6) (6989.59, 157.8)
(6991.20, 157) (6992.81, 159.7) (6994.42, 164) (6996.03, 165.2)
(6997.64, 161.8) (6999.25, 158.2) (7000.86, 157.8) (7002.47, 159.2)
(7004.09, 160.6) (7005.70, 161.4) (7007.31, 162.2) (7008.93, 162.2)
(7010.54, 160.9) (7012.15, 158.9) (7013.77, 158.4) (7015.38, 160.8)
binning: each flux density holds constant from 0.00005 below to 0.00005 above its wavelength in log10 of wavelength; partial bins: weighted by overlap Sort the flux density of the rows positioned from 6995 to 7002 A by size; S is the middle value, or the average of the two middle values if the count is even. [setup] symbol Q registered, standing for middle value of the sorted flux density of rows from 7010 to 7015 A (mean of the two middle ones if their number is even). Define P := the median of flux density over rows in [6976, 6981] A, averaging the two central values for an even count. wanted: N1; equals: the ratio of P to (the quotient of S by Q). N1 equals 157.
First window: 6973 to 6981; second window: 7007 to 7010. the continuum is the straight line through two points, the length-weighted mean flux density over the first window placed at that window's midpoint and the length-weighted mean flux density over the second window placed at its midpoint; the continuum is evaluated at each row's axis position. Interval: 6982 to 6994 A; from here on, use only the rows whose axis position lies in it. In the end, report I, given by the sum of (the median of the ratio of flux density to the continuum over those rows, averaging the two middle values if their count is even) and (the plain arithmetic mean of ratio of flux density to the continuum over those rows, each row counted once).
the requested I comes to 2.01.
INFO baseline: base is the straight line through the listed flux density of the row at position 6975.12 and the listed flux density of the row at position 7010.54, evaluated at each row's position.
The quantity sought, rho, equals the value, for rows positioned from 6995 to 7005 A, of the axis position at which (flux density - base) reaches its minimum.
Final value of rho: 7000.86 A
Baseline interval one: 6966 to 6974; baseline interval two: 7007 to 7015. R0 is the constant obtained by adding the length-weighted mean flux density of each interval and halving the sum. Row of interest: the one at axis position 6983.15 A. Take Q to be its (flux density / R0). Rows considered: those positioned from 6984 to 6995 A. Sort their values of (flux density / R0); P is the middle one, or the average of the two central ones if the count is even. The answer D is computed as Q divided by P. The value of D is 1.06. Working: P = 1.00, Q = 1.06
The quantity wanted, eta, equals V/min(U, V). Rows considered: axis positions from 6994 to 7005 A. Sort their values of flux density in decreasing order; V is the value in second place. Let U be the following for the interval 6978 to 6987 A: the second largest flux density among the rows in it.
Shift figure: 1.00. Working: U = 169.9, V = 164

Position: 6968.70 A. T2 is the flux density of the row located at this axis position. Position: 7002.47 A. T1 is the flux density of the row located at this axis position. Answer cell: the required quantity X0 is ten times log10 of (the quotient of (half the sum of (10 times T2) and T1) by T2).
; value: 7.40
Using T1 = 159.2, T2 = 159.6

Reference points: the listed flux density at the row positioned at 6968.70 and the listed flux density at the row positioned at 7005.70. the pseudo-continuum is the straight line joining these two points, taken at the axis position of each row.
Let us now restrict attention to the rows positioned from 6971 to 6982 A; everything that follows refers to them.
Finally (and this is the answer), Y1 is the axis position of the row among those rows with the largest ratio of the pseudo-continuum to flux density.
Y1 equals 6975.12 A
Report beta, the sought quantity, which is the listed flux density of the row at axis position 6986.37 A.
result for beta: 161.9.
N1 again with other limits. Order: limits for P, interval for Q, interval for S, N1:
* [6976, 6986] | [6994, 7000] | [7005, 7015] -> 167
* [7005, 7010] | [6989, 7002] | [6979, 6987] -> 154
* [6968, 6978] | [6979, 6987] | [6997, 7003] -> 167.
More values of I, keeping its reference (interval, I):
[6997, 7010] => 1.99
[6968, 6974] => 2.01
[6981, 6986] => 2.13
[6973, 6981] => 1.99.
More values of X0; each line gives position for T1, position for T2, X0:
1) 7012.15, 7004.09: 7.40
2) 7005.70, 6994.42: 7.40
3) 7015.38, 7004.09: 7.40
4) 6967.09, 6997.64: 7.41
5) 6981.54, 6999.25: 7.45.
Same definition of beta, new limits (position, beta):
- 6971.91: 160.3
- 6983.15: 169.9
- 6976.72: 154.6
